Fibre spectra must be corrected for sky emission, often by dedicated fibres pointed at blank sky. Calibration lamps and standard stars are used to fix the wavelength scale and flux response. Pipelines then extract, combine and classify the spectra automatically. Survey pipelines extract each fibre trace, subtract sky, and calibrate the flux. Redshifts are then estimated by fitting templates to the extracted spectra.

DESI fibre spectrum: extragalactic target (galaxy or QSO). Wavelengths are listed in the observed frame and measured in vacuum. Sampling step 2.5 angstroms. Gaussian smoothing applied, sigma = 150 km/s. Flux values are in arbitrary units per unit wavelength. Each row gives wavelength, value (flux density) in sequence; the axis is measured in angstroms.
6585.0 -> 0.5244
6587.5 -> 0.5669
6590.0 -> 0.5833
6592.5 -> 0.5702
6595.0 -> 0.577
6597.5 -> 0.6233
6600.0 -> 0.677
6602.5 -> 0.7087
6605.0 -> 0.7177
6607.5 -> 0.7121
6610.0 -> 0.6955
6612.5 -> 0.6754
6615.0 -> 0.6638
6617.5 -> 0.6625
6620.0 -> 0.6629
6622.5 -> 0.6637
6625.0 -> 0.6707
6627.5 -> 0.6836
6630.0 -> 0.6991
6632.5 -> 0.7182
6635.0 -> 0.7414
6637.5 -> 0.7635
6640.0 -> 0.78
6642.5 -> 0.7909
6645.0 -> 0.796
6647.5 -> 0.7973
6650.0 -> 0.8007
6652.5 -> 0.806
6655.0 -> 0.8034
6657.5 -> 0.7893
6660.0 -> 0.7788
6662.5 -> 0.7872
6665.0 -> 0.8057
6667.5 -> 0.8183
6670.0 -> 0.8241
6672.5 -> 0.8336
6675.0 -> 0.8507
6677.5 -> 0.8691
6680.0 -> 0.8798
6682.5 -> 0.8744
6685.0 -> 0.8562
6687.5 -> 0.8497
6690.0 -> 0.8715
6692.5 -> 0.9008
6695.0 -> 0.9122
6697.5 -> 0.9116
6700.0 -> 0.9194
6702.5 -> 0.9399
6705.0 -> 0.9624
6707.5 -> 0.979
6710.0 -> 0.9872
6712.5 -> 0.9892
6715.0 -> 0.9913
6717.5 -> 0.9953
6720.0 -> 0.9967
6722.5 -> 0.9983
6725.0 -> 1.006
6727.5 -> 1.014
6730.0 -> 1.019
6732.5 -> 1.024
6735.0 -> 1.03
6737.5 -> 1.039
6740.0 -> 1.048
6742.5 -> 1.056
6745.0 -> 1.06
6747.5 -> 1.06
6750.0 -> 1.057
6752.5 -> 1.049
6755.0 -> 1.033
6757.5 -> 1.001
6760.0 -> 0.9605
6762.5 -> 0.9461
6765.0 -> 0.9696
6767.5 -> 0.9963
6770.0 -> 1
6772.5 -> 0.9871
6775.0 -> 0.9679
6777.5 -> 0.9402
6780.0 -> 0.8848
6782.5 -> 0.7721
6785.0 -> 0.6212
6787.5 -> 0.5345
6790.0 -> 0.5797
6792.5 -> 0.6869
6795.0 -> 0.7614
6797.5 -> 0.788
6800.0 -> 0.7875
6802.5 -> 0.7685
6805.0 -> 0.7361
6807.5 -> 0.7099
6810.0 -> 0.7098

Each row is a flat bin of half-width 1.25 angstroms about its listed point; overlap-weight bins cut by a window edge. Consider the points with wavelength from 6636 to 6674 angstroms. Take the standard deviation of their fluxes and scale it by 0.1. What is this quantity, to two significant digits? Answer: 0.0018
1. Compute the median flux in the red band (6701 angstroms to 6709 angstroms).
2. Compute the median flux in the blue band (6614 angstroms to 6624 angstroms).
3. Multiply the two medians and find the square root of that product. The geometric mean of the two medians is 0.799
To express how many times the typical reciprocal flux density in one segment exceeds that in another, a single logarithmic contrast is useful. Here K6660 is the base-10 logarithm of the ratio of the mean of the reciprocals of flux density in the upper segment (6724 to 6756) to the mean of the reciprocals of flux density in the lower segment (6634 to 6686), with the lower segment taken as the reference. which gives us -0.11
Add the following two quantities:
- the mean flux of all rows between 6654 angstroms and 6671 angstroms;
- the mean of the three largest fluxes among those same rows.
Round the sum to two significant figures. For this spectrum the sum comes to 1.6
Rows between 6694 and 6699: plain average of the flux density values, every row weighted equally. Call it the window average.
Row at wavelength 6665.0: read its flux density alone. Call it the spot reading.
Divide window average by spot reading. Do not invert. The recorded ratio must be 1.13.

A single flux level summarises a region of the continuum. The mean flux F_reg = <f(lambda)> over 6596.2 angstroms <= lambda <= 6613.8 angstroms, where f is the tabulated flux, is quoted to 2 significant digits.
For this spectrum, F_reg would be 0.69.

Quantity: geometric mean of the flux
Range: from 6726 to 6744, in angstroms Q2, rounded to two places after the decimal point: 1.03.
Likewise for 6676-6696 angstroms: 0.88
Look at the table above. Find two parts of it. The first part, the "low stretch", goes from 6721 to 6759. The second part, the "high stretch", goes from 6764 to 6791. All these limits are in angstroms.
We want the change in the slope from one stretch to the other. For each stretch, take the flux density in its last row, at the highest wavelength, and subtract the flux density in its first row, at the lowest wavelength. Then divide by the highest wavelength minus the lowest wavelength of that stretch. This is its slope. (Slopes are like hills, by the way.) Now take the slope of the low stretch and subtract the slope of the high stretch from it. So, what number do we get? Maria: 0.0157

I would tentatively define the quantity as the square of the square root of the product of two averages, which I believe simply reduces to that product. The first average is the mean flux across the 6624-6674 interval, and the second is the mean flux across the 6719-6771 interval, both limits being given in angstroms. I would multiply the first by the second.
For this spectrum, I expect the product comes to 0.79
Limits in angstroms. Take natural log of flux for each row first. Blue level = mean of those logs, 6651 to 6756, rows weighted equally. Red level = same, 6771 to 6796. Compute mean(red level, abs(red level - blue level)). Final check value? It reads -0.036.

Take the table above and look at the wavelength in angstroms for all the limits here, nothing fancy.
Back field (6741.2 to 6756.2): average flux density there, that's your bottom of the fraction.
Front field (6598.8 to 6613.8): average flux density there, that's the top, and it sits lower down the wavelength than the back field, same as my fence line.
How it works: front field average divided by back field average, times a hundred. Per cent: 66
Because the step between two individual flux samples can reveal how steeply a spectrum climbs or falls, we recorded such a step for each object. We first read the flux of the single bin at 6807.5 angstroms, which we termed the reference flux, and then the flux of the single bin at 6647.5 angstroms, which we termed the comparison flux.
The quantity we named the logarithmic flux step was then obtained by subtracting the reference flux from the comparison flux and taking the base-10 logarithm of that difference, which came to -1.1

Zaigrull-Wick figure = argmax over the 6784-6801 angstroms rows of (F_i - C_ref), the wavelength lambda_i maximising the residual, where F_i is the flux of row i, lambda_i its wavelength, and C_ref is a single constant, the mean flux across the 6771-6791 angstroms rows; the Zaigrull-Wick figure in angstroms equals 6797.5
